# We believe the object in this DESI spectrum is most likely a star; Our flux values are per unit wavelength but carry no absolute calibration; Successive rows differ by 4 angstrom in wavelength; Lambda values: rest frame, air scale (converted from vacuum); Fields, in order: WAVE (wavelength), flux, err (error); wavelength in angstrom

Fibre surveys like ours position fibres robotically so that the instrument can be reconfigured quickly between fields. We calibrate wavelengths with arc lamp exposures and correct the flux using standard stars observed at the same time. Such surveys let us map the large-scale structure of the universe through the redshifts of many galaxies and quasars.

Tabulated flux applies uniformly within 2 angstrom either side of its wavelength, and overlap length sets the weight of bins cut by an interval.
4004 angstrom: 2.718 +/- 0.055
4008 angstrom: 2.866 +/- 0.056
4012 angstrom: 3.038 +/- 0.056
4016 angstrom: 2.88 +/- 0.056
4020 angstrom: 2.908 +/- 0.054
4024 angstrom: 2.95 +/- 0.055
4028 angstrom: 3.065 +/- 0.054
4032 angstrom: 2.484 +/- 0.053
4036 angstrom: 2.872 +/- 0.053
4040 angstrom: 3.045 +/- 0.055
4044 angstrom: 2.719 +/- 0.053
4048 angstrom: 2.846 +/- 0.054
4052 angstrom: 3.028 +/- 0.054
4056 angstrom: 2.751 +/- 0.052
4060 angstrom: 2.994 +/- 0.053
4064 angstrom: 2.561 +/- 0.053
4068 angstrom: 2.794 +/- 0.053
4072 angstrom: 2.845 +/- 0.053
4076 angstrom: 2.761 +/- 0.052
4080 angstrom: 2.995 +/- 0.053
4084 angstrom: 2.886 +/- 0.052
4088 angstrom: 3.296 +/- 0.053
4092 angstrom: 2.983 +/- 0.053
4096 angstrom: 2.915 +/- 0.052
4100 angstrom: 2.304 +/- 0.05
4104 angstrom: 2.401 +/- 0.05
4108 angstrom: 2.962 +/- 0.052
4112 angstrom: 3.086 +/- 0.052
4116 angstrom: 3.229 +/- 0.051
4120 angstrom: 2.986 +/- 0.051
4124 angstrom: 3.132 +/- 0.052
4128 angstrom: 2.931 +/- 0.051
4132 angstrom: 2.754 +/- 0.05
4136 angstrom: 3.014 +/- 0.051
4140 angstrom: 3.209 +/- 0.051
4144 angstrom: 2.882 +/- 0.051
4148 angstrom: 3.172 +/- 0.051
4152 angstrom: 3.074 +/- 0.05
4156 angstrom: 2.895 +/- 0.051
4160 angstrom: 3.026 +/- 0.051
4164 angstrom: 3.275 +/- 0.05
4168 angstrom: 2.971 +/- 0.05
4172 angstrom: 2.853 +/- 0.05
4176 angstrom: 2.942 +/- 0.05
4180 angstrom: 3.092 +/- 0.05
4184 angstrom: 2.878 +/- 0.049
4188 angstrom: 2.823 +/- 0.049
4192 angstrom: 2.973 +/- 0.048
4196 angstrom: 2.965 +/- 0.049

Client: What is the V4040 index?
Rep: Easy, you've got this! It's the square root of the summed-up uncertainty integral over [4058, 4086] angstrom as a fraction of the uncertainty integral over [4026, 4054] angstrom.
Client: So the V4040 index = 0.991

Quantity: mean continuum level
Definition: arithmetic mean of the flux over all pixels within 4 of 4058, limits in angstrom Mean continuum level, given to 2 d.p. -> 2.87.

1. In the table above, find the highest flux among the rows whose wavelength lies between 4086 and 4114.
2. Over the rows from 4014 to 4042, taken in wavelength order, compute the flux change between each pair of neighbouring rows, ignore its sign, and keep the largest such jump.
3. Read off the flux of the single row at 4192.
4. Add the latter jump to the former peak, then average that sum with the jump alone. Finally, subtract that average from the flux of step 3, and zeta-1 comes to 0.74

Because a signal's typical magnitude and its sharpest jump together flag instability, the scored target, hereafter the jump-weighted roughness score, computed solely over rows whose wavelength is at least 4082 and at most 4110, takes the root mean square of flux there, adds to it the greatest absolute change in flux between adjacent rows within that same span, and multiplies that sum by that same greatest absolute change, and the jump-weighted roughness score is 2.1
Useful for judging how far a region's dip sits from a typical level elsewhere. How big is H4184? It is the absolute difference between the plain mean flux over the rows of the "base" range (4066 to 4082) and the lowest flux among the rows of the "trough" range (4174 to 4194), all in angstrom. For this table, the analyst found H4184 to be 0.026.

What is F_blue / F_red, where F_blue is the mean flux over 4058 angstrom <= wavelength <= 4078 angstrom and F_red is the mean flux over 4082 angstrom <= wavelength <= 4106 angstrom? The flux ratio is 1.00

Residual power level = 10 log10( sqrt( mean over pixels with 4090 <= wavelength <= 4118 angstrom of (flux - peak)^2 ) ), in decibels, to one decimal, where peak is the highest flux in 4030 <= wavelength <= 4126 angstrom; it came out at -2.5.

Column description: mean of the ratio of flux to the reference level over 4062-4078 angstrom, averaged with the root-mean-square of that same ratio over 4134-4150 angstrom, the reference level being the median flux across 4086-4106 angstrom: 0.997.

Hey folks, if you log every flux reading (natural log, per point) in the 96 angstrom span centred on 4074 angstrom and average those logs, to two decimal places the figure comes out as 1.05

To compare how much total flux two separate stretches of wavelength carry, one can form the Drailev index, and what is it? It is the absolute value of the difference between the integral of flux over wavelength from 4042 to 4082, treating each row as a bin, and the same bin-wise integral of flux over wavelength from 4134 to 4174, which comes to 8.3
